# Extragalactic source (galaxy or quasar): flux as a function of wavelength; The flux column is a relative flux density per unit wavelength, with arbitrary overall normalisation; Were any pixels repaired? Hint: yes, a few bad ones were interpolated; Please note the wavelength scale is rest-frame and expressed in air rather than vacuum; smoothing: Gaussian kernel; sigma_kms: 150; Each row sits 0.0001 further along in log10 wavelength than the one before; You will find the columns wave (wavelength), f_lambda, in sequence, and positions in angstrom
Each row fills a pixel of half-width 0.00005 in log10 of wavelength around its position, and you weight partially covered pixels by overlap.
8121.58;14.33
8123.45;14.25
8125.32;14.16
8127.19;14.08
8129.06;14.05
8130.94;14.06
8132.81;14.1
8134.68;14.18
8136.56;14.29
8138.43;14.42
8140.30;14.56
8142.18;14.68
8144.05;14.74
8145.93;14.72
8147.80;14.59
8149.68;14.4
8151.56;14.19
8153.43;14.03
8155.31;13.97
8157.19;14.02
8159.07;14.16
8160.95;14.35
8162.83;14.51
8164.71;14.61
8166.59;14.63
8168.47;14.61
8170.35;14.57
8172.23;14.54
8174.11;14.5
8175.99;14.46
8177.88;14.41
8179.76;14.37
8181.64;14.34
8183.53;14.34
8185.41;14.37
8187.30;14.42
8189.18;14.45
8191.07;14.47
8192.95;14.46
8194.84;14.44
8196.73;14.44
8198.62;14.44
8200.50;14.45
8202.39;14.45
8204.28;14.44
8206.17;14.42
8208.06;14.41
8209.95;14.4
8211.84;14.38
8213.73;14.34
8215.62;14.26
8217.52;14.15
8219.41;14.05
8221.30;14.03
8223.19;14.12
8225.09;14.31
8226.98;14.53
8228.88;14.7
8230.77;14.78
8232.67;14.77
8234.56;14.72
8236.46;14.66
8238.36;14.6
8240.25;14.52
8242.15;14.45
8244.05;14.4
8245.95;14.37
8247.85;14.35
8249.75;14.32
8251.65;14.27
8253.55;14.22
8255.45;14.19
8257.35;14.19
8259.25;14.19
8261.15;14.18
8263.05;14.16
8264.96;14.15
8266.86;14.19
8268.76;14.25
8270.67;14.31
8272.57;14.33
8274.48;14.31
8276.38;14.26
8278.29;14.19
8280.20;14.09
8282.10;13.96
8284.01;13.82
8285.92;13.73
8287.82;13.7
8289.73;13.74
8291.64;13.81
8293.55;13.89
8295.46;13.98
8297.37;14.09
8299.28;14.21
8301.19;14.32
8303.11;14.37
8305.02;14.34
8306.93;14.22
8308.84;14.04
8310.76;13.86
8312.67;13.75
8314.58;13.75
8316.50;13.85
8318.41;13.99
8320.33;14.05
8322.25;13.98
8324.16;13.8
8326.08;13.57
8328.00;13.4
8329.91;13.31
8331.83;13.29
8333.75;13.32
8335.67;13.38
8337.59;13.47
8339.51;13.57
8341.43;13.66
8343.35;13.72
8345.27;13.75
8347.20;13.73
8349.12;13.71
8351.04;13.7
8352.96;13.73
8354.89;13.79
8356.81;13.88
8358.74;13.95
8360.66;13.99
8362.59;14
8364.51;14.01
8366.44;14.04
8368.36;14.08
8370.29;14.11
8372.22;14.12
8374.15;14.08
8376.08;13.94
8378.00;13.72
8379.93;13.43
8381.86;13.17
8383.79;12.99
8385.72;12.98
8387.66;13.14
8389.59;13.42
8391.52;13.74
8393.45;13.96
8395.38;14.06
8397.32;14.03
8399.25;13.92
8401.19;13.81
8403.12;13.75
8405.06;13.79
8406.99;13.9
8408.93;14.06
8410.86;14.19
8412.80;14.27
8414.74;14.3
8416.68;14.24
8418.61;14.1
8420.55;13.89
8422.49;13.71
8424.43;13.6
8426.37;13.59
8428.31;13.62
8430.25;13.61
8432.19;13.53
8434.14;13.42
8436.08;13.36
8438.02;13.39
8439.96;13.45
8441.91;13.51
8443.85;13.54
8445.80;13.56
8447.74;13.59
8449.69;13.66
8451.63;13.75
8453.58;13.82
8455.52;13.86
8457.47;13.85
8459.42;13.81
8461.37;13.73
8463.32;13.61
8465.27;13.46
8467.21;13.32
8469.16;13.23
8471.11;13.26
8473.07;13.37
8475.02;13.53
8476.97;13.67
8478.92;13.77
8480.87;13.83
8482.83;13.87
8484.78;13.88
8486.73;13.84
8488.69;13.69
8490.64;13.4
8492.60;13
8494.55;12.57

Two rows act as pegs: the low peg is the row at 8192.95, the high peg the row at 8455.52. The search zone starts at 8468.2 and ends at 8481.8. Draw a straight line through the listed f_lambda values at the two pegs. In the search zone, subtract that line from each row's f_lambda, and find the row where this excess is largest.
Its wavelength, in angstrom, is 8480.87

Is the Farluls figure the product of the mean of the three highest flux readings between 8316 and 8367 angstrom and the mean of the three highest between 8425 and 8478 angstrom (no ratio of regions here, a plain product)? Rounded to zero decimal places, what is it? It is 194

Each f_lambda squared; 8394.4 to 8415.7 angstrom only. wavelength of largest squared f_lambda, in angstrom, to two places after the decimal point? 8414.74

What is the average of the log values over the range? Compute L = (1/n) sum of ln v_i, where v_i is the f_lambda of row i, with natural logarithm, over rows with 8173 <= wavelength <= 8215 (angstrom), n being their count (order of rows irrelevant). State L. 2.67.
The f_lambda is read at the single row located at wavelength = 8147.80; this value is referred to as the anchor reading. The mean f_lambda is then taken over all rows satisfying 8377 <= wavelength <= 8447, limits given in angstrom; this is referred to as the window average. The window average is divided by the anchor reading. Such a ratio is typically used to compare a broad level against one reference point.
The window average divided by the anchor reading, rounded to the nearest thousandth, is 0.938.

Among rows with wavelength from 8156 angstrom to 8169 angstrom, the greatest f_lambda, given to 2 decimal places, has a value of 14.63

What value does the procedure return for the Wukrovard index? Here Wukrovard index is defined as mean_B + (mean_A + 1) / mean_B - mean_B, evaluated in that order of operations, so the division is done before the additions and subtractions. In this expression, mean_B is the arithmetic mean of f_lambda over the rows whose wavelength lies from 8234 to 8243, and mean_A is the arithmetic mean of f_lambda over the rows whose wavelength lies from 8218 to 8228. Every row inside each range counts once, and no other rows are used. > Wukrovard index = 1.04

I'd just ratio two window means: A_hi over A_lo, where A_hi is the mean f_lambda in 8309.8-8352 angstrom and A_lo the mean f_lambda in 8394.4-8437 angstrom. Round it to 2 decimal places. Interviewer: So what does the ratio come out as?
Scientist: 0.99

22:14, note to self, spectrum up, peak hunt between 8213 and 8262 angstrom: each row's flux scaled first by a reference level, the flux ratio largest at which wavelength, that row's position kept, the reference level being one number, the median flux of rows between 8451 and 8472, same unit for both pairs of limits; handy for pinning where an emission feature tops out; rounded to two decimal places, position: 8230.77 angstrom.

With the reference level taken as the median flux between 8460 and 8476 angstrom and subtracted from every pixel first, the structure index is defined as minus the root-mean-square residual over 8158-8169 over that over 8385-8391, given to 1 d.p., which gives -3.6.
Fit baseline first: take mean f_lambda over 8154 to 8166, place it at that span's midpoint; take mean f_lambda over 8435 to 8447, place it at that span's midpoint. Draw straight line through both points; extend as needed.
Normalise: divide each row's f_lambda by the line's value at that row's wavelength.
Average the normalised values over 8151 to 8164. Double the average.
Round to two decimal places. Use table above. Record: 1.99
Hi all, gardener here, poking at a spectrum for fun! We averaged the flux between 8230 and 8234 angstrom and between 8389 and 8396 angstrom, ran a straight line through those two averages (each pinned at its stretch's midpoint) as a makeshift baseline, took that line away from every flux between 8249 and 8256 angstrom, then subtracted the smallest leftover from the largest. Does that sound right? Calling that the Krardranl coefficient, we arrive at 0.10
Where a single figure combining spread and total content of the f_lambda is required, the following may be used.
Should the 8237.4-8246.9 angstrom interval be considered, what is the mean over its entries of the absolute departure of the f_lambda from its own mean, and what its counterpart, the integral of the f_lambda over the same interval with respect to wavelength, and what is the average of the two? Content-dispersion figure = 68.7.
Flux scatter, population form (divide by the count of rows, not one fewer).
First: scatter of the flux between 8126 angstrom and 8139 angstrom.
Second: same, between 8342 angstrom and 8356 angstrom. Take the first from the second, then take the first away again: -0.23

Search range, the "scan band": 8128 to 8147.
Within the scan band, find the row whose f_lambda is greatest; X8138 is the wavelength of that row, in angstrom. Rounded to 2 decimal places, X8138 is 8144.05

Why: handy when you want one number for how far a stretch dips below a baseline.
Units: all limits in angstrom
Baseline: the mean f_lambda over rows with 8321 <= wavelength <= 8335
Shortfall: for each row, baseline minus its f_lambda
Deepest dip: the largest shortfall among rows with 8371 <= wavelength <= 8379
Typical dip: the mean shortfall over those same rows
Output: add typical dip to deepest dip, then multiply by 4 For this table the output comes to -2.5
